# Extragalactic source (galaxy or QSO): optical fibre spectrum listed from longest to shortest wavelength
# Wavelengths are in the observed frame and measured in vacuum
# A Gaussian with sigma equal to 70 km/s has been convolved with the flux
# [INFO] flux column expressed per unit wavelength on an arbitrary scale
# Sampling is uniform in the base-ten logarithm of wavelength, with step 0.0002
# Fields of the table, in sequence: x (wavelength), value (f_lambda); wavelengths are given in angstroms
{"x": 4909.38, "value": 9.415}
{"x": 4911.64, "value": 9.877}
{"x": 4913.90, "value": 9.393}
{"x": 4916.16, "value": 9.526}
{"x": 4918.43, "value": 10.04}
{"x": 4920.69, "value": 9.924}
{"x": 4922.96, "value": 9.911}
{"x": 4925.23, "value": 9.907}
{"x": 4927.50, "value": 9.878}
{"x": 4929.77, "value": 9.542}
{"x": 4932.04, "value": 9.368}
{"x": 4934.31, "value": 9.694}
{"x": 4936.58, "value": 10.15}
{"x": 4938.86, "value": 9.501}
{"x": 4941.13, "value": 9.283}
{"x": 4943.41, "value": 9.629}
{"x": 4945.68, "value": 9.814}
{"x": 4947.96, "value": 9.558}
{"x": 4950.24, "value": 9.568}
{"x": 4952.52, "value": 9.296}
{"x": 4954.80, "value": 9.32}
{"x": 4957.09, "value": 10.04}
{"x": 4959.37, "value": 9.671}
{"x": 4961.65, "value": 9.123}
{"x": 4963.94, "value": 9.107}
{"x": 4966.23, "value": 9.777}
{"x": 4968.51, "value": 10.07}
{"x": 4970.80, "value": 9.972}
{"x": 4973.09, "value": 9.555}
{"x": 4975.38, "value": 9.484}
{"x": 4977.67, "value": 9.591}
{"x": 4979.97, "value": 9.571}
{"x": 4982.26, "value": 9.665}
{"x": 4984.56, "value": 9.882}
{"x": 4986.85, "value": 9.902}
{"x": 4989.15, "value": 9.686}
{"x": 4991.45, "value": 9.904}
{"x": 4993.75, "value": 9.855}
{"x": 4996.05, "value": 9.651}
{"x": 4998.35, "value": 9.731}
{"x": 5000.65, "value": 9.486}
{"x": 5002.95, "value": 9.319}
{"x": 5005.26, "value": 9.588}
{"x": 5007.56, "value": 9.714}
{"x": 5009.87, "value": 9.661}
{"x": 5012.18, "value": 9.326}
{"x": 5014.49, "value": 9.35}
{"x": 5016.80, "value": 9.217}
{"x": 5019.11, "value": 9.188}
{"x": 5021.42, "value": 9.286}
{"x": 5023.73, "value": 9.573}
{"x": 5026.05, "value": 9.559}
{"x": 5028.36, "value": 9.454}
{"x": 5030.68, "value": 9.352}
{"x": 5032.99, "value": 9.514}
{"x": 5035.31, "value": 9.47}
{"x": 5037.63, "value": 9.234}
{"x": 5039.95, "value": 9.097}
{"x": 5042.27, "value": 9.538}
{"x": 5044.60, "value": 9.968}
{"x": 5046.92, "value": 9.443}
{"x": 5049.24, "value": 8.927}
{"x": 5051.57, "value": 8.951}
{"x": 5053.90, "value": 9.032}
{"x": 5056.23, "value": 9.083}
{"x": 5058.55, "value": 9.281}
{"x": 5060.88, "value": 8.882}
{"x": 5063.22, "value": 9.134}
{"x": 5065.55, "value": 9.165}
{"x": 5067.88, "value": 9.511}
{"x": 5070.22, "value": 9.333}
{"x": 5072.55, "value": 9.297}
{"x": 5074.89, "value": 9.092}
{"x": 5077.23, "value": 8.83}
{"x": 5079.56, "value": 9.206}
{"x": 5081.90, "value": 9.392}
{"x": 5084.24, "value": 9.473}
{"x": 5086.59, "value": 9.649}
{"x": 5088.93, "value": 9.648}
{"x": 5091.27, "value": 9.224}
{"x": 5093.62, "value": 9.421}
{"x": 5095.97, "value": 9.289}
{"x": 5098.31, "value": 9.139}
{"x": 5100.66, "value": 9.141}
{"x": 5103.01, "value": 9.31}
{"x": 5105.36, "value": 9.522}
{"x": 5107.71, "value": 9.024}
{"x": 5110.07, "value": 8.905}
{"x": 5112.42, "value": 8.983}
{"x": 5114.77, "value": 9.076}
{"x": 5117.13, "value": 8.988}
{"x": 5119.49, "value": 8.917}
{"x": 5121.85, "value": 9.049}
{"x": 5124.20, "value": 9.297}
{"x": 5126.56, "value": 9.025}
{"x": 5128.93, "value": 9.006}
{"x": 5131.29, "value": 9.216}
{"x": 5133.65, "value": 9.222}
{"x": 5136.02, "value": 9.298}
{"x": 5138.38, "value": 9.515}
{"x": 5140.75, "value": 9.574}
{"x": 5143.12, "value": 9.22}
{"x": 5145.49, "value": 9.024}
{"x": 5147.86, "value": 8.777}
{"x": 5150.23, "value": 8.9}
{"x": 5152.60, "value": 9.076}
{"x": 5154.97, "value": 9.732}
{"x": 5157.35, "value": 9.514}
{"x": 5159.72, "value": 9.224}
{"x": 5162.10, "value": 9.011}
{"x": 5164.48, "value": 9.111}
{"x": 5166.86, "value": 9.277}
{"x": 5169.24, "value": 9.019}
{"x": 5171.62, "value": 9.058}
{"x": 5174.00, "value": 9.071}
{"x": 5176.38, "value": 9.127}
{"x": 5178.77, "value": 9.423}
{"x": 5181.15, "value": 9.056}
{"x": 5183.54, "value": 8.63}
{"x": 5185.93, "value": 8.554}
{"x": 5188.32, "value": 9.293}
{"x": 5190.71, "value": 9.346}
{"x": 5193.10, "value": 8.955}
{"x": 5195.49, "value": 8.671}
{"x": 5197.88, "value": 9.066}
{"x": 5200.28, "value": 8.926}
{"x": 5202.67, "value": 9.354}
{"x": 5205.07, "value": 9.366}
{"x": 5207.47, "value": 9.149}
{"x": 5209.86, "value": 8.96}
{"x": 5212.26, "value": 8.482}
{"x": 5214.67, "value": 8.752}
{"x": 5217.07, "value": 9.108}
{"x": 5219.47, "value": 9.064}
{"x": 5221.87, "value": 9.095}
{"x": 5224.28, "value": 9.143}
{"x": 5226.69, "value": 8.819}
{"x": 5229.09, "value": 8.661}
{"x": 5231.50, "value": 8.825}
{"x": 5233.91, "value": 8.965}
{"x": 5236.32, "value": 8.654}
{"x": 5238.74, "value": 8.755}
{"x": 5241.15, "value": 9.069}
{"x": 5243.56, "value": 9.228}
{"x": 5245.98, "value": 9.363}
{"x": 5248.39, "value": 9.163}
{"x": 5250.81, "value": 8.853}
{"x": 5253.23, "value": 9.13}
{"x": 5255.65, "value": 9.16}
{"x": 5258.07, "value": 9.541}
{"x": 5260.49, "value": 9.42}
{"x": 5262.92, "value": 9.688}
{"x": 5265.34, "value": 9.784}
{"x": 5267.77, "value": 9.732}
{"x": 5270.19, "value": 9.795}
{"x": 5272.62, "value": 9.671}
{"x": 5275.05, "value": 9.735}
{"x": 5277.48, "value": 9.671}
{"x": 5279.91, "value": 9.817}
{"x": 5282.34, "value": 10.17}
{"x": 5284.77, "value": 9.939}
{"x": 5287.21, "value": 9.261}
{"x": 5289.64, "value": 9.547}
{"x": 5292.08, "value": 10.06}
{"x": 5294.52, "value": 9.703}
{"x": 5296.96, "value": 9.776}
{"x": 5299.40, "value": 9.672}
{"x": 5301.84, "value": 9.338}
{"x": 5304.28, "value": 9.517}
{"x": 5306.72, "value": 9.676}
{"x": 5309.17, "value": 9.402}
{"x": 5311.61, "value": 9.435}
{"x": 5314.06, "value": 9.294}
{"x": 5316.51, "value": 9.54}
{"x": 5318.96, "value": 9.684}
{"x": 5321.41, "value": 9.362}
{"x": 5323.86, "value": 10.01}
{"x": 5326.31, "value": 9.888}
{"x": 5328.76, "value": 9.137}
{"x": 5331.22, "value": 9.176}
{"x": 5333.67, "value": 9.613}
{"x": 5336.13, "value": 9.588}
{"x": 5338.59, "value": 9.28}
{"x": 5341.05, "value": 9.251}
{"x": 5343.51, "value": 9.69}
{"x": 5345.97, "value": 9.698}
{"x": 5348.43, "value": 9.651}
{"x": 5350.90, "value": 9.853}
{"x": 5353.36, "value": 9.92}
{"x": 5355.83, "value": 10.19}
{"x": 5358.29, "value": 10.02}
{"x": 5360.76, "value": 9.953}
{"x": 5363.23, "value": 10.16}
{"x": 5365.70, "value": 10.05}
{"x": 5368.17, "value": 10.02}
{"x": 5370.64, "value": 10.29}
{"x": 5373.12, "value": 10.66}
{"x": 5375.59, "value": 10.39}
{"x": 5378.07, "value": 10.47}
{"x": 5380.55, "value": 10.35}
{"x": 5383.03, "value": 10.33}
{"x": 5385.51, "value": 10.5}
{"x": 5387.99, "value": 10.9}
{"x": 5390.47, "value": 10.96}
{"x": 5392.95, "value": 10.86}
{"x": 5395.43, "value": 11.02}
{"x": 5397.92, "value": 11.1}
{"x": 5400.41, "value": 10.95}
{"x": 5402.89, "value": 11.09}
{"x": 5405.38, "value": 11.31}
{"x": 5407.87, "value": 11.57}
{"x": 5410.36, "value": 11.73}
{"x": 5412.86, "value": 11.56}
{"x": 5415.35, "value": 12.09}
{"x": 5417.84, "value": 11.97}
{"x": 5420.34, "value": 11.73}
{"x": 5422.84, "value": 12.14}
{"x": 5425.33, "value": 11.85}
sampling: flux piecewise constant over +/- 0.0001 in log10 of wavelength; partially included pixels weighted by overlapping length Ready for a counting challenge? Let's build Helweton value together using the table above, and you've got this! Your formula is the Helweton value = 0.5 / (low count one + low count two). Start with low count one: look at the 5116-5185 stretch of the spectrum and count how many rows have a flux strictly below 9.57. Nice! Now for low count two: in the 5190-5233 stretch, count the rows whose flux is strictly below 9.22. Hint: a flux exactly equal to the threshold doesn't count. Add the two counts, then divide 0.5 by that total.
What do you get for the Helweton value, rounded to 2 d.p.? 0.01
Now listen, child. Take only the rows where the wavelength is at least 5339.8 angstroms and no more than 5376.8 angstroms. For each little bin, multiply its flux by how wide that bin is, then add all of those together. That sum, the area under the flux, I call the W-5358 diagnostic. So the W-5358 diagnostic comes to 370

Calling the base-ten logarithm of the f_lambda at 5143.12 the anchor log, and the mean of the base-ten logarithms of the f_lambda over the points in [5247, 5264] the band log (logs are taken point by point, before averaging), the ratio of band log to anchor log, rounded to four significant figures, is 1.003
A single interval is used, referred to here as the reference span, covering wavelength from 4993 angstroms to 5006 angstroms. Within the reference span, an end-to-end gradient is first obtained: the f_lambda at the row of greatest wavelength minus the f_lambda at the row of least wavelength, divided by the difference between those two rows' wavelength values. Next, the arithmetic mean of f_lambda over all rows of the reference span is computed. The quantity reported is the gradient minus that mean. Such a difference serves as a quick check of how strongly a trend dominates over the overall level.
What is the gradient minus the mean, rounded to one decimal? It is -9.6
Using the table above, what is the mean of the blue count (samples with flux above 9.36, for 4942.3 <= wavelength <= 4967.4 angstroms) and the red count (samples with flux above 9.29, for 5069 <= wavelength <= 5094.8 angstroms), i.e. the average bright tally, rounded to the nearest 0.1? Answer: 7.0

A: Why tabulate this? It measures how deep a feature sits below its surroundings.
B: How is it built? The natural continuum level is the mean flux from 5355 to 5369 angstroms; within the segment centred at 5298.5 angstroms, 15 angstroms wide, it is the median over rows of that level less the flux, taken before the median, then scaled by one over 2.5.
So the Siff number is 0.15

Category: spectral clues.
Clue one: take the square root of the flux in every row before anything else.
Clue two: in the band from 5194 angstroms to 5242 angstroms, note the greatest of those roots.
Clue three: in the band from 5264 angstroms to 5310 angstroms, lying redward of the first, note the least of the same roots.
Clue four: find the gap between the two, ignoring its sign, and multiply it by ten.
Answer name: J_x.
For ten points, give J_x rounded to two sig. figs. 0.17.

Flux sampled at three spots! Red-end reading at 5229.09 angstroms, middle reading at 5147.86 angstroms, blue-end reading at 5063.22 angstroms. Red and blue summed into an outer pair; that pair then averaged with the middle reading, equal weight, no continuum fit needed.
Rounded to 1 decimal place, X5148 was 13.3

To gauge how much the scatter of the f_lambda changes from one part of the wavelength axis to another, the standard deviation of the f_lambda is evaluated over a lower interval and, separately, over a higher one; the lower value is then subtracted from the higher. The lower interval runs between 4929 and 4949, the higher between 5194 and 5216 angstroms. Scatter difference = 0.04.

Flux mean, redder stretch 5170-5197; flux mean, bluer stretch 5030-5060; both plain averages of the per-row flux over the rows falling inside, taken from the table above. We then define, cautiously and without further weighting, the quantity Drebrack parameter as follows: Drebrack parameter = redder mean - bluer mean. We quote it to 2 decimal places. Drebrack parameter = -0.28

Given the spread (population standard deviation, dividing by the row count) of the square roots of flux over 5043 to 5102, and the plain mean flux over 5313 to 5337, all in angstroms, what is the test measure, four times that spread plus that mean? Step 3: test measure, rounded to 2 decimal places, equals 9.70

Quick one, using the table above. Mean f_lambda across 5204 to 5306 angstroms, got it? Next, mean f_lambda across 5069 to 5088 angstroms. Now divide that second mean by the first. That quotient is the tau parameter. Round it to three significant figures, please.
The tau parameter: 0.996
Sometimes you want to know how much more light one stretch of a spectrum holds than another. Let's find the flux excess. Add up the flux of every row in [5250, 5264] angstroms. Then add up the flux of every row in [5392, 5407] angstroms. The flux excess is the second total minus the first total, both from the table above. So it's 11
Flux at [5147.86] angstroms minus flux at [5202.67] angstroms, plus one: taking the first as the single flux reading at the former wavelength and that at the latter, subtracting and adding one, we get 0.4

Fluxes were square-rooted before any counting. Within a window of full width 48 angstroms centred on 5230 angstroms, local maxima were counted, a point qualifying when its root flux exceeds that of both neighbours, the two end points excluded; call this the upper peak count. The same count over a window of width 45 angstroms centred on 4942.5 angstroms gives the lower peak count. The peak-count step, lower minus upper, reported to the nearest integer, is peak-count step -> 0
